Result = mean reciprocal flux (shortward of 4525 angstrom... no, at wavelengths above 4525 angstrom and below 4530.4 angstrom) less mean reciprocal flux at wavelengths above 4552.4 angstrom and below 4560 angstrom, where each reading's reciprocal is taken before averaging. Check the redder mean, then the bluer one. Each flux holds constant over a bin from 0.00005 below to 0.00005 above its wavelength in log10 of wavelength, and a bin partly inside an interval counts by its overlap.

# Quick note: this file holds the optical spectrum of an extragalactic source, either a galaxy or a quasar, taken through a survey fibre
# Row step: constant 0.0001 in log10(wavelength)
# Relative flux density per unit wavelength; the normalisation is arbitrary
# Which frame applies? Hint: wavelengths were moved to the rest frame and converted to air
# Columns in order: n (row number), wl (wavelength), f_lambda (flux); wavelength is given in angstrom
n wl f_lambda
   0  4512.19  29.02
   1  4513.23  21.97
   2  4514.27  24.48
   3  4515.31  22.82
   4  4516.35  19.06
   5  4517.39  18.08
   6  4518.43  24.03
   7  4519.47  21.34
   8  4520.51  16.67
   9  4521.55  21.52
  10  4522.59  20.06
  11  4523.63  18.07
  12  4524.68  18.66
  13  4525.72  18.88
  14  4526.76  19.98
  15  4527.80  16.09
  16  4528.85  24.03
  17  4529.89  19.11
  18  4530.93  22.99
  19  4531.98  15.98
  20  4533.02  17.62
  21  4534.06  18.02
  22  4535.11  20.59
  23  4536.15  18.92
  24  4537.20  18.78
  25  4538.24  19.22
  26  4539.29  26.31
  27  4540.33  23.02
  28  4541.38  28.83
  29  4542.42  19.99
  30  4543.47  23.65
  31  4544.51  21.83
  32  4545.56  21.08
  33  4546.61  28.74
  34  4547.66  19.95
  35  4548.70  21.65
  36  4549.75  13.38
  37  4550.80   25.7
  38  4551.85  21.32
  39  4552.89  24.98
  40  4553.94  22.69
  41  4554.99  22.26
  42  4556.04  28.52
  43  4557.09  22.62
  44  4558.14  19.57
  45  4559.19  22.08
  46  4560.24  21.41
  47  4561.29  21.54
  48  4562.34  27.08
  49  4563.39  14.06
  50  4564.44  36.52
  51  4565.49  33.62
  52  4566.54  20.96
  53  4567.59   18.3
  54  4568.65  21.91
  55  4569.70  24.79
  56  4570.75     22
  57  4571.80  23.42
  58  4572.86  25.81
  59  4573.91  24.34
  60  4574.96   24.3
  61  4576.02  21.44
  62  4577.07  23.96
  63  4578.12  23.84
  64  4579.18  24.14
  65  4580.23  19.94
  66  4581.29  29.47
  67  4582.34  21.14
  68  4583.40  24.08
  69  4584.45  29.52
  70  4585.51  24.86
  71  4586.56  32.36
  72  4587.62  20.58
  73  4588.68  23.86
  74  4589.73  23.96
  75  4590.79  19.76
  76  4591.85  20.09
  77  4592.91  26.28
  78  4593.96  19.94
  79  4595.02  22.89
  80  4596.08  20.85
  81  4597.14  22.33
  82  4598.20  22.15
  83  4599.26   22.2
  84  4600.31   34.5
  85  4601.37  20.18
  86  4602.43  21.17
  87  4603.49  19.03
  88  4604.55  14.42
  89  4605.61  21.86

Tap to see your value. 0.0083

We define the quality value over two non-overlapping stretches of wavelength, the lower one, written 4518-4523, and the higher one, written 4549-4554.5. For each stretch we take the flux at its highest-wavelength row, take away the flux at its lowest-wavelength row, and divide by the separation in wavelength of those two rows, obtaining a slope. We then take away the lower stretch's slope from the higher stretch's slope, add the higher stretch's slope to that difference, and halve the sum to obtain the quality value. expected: 2.7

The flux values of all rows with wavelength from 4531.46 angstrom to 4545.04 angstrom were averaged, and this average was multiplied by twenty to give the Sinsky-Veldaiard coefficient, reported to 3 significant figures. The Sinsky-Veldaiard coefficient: 420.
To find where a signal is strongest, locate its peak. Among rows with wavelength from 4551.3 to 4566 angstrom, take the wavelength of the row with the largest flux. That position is 4564.44 angstrom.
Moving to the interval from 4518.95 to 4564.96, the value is 4564.44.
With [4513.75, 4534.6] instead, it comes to 4514.27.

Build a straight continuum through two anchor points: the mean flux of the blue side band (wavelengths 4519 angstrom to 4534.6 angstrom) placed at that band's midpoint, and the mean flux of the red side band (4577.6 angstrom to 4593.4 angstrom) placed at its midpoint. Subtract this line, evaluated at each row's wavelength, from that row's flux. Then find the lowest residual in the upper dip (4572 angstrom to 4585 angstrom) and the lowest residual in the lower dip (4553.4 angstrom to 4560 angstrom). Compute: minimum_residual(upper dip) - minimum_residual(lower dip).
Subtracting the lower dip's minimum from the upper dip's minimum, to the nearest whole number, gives -2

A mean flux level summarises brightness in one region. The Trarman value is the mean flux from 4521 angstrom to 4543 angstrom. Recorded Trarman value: 20.3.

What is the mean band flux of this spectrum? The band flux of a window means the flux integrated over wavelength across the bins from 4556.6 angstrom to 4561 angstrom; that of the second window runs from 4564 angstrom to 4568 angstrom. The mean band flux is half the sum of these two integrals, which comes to 102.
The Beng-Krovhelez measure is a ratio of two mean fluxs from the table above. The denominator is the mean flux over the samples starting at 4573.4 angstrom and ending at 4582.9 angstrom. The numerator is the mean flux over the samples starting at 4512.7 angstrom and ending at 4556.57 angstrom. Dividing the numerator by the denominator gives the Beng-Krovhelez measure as 0.90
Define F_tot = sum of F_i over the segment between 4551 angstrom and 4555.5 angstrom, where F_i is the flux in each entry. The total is 91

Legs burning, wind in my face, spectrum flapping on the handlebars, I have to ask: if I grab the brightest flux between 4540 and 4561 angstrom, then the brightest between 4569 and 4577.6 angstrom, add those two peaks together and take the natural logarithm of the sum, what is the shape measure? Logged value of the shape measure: 4.00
